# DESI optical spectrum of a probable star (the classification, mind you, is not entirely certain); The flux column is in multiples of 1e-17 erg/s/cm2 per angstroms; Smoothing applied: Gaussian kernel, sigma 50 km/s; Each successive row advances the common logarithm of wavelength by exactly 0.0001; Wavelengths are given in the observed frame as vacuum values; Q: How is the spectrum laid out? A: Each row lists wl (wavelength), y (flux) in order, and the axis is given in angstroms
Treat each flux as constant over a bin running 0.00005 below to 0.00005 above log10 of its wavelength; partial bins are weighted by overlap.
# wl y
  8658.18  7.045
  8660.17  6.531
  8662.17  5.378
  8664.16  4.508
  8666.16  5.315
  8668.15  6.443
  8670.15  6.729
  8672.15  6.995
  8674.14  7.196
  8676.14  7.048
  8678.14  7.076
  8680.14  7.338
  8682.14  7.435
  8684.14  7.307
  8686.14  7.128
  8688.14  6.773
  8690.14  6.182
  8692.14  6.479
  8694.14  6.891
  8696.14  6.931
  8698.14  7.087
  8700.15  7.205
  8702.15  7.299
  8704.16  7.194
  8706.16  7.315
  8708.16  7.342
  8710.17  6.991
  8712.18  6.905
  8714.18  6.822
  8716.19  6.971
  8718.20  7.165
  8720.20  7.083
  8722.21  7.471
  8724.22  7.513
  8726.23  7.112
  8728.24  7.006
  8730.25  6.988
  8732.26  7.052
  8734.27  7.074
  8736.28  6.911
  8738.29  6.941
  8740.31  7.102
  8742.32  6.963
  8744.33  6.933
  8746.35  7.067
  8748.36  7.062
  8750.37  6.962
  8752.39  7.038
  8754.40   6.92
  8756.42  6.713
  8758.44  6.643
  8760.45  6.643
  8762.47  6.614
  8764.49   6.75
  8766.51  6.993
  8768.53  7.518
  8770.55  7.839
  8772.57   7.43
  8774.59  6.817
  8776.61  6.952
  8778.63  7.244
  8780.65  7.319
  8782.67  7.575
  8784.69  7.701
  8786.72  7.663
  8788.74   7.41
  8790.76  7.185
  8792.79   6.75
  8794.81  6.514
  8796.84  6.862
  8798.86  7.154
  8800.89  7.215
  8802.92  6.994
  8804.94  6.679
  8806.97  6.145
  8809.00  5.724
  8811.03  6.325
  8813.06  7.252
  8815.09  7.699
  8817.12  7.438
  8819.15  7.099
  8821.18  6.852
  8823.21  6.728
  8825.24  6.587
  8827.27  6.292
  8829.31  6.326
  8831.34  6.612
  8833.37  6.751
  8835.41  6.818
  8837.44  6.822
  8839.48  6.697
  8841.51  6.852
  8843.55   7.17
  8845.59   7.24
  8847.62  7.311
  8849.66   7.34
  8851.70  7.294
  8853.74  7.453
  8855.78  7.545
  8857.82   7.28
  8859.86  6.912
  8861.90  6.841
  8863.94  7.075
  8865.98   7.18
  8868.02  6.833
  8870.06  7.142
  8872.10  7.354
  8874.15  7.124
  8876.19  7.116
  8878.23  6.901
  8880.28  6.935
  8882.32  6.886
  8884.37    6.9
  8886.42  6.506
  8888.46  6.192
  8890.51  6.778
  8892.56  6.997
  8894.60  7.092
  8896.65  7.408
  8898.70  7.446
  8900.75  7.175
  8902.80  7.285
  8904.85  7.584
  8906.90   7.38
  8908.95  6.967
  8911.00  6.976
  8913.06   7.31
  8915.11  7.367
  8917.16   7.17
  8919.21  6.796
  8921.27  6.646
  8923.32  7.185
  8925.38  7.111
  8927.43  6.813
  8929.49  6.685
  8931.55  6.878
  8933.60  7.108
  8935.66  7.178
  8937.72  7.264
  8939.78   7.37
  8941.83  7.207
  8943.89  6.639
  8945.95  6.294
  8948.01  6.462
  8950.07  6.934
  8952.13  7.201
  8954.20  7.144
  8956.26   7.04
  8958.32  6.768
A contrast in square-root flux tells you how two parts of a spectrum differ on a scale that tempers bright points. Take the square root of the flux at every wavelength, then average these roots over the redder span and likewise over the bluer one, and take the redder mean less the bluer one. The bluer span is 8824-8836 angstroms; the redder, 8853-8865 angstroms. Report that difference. 0.12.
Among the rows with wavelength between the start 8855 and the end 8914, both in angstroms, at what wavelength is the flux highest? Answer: 8904.85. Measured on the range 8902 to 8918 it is 8904.85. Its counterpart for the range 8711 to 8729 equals 8724.22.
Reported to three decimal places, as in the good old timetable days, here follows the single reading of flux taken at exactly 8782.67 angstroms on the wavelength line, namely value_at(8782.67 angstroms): 7.575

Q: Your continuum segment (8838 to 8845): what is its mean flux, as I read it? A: 6.91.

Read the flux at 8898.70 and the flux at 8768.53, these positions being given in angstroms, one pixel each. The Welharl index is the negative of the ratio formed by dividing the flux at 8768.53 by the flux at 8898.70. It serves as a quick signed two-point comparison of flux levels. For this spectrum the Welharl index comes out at -1.01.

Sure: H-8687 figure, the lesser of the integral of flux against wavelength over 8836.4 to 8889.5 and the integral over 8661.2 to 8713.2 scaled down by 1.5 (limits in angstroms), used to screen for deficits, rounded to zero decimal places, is 235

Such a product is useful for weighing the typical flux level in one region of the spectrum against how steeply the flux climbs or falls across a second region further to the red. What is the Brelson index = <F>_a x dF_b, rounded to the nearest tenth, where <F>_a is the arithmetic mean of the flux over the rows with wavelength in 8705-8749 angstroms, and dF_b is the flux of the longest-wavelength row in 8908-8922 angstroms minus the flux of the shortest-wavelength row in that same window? -2.3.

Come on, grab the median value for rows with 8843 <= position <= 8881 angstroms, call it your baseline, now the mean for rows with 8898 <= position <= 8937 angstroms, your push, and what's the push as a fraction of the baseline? 0.991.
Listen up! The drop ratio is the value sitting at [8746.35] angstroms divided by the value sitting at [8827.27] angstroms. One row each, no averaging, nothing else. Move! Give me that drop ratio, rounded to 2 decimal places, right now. 1.12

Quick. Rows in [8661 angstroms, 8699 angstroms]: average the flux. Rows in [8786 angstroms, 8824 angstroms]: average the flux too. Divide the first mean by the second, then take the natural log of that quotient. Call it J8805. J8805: -0.042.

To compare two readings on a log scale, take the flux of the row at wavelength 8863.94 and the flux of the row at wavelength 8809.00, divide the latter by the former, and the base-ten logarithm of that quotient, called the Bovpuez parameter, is -0.092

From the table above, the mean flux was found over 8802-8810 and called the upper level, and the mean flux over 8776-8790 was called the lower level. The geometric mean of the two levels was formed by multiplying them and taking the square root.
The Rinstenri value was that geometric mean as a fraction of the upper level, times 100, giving 108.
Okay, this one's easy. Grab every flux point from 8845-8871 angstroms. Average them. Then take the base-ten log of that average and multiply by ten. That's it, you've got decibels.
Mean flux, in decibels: 8.57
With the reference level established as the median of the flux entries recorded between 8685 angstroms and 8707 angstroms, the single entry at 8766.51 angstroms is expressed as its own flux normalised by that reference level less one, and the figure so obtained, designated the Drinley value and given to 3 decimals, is -0.013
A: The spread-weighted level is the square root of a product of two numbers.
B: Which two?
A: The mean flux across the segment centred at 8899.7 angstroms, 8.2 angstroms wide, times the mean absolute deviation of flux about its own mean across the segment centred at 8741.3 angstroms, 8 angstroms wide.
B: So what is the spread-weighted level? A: 0.66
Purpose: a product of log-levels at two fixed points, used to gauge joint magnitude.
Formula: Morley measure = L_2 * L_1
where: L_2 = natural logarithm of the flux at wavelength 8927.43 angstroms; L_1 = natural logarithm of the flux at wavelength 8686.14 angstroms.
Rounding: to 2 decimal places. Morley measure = 3.77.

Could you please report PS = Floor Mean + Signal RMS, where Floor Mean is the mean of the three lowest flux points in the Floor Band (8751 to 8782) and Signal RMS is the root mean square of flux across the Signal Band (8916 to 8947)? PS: 13.6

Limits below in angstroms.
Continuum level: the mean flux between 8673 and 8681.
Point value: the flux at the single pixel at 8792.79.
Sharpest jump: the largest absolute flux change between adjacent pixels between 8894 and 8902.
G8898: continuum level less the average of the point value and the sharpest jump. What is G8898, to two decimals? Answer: 3.63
